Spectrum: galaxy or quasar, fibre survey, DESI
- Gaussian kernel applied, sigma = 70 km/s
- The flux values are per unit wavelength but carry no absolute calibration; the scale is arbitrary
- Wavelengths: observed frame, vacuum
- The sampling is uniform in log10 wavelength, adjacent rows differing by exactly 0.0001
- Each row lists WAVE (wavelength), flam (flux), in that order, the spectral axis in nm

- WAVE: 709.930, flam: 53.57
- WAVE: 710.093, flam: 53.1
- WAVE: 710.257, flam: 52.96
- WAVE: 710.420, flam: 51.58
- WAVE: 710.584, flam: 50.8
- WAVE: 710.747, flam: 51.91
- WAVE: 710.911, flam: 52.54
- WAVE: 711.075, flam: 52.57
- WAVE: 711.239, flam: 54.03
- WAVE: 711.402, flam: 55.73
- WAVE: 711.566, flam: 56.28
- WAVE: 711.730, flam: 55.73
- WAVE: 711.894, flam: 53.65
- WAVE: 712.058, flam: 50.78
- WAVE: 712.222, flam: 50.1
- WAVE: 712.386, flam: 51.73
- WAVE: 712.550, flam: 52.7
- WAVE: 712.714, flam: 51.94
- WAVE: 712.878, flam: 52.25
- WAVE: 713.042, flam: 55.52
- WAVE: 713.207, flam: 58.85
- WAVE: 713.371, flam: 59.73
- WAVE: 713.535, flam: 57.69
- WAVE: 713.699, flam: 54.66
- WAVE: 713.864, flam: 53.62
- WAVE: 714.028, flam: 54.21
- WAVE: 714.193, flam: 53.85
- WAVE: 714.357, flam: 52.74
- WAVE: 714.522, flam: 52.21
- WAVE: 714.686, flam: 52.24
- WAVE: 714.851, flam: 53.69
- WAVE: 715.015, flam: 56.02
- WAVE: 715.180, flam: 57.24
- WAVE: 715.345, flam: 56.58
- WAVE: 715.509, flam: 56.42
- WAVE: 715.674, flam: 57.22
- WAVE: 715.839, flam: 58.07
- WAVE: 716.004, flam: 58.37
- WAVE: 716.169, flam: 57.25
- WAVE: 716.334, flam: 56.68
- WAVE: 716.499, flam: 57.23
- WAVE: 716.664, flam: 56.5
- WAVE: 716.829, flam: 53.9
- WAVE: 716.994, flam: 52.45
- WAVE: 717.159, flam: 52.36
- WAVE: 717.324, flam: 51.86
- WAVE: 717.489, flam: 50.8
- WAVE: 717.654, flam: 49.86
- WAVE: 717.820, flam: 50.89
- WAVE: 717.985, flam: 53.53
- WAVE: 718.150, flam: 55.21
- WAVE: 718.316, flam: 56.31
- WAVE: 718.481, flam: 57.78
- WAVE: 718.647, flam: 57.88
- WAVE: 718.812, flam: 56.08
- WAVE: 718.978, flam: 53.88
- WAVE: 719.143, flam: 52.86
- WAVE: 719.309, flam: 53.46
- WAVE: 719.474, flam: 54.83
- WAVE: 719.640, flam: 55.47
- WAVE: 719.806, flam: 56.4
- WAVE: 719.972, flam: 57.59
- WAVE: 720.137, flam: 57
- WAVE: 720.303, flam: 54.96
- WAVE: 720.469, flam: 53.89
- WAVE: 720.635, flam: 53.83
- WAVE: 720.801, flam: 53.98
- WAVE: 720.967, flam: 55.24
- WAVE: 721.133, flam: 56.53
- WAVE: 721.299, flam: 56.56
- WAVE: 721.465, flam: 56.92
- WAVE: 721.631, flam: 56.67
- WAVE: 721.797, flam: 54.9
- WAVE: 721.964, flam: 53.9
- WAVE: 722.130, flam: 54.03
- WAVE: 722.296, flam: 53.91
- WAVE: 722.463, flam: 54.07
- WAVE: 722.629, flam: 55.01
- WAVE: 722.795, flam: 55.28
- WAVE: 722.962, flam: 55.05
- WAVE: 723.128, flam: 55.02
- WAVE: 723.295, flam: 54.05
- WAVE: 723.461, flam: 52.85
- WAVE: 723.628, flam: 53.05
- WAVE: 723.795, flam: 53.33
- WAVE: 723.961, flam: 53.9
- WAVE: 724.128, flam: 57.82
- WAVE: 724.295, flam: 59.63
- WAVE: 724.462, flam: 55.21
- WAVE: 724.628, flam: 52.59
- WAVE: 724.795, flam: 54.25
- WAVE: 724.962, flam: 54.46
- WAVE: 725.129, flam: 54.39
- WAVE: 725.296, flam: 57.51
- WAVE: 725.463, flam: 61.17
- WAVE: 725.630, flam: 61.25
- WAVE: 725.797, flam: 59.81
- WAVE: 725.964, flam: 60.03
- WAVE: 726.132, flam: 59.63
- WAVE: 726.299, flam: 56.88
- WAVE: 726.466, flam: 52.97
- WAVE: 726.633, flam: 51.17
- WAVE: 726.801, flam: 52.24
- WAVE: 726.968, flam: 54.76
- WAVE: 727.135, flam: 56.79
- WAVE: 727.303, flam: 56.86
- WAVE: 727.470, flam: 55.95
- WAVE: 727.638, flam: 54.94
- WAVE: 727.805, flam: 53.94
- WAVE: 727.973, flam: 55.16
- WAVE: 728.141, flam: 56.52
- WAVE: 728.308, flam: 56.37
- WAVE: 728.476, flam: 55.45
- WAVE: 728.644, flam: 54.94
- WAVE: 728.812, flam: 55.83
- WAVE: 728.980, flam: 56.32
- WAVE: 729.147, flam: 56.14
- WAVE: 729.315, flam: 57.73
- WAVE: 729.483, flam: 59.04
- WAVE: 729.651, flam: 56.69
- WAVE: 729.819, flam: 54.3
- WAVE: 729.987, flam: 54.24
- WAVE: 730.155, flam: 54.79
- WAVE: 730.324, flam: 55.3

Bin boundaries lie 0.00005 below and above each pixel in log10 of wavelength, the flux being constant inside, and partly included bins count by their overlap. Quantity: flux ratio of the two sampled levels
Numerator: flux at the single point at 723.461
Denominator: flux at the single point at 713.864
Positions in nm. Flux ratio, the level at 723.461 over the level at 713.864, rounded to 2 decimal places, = 0.99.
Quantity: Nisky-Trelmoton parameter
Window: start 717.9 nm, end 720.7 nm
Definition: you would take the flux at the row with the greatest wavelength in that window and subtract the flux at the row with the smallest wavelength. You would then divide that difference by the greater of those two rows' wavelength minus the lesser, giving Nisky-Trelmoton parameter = 0.1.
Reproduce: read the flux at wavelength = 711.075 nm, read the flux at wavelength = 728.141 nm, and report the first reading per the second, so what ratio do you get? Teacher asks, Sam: 0.93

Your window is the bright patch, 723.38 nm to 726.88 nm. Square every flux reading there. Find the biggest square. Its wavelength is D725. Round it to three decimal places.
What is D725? 725.630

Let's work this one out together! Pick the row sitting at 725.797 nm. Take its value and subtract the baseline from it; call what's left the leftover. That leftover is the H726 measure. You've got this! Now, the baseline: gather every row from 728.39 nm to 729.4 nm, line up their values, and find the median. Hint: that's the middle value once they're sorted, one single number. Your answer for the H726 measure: 3.8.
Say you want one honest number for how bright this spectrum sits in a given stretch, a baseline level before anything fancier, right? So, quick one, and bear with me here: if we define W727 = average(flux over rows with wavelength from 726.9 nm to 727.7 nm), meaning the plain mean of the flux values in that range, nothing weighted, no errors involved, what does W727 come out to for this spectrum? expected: 55.9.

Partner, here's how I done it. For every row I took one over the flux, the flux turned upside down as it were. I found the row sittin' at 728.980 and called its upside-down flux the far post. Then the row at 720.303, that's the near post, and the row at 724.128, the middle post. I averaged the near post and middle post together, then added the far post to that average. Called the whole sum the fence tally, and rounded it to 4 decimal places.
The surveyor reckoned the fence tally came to 0.0355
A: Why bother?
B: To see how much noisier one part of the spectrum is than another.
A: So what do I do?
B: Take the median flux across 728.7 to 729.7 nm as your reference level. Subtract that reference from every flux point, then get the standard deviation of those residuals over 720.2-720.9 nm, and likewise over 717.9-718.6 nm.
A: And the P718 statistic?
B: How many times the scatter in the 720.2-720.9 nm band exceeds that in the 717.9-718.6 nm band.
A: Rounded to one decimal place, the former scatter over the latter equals 0.3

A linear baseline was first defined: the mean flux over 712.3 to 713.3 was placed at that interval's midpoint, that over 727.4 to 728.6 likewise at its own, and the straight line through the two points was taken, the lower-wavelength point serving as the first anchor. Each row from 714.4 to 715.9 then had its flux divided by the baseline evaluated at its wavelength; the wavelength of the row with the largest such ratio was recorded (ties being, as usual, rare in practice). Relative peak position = 715.839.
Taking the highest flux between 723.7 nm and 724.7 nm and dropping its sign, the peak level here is 59.6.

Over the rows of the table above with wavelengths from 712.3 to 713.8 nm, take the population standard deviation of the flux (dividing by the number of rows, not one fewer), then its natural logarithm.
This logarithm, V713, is 1.08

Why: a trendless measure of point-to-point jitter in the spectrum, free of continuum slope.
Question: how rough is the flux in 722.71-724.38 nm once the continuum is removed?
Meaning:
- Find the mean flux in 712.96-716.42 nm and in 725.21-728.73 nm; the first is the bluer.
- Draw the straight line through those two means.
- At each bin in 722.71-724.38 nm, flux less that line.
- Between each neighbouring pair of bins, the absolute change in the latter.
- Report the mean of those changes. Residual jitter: 1.02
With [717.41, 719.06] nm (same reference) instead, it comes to 1.44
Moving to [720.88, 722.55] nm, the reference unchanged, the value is 0.57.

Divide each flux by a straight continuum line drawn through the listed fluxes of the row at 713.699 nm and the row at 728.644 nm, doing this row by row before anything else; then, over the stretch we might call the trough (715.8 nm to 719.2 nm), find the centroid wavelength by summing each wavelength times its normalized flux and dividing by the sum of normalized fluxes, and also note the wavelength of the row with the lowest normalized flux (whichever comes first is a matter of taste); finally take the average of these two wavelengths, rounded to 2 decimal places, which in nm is 717.57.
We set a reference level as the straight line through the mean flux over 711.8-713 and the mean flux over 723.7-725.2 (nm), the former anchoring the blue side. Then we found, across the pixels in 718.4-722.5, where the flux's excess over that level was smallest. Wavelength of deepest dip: 719.143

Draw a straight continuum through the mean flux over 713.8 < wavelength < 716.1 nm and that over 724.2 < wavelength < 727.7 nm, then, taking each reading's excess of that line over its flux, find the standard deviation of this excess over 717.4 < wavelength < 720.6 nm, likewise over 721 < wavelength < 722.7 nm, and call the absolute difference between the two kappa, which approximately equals 1.0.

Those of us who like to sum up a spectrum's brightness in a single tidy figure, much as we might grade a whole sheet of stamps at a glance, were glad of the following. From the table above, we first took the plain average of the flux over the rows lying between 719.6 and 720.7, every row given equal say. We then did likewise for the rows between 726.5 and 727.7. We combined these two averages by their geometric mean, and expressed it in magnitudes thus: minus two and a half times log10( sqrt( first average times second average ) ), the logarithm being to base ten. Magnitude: -4.353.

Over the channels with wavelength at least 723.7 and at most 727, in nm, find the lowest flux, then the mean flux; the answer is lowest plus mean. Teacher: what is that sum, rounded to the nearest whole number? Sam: 107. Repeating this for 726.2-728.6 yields 106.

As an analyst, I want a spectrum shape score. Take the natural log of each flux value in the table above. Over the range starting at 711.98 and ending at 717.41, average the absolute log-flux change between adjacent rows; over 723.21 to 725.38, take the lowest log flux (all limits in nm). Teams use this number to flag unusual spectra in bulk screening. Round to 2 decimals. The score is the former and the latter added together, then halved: 1.99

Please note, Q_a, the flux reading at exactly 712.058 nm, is 50.78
